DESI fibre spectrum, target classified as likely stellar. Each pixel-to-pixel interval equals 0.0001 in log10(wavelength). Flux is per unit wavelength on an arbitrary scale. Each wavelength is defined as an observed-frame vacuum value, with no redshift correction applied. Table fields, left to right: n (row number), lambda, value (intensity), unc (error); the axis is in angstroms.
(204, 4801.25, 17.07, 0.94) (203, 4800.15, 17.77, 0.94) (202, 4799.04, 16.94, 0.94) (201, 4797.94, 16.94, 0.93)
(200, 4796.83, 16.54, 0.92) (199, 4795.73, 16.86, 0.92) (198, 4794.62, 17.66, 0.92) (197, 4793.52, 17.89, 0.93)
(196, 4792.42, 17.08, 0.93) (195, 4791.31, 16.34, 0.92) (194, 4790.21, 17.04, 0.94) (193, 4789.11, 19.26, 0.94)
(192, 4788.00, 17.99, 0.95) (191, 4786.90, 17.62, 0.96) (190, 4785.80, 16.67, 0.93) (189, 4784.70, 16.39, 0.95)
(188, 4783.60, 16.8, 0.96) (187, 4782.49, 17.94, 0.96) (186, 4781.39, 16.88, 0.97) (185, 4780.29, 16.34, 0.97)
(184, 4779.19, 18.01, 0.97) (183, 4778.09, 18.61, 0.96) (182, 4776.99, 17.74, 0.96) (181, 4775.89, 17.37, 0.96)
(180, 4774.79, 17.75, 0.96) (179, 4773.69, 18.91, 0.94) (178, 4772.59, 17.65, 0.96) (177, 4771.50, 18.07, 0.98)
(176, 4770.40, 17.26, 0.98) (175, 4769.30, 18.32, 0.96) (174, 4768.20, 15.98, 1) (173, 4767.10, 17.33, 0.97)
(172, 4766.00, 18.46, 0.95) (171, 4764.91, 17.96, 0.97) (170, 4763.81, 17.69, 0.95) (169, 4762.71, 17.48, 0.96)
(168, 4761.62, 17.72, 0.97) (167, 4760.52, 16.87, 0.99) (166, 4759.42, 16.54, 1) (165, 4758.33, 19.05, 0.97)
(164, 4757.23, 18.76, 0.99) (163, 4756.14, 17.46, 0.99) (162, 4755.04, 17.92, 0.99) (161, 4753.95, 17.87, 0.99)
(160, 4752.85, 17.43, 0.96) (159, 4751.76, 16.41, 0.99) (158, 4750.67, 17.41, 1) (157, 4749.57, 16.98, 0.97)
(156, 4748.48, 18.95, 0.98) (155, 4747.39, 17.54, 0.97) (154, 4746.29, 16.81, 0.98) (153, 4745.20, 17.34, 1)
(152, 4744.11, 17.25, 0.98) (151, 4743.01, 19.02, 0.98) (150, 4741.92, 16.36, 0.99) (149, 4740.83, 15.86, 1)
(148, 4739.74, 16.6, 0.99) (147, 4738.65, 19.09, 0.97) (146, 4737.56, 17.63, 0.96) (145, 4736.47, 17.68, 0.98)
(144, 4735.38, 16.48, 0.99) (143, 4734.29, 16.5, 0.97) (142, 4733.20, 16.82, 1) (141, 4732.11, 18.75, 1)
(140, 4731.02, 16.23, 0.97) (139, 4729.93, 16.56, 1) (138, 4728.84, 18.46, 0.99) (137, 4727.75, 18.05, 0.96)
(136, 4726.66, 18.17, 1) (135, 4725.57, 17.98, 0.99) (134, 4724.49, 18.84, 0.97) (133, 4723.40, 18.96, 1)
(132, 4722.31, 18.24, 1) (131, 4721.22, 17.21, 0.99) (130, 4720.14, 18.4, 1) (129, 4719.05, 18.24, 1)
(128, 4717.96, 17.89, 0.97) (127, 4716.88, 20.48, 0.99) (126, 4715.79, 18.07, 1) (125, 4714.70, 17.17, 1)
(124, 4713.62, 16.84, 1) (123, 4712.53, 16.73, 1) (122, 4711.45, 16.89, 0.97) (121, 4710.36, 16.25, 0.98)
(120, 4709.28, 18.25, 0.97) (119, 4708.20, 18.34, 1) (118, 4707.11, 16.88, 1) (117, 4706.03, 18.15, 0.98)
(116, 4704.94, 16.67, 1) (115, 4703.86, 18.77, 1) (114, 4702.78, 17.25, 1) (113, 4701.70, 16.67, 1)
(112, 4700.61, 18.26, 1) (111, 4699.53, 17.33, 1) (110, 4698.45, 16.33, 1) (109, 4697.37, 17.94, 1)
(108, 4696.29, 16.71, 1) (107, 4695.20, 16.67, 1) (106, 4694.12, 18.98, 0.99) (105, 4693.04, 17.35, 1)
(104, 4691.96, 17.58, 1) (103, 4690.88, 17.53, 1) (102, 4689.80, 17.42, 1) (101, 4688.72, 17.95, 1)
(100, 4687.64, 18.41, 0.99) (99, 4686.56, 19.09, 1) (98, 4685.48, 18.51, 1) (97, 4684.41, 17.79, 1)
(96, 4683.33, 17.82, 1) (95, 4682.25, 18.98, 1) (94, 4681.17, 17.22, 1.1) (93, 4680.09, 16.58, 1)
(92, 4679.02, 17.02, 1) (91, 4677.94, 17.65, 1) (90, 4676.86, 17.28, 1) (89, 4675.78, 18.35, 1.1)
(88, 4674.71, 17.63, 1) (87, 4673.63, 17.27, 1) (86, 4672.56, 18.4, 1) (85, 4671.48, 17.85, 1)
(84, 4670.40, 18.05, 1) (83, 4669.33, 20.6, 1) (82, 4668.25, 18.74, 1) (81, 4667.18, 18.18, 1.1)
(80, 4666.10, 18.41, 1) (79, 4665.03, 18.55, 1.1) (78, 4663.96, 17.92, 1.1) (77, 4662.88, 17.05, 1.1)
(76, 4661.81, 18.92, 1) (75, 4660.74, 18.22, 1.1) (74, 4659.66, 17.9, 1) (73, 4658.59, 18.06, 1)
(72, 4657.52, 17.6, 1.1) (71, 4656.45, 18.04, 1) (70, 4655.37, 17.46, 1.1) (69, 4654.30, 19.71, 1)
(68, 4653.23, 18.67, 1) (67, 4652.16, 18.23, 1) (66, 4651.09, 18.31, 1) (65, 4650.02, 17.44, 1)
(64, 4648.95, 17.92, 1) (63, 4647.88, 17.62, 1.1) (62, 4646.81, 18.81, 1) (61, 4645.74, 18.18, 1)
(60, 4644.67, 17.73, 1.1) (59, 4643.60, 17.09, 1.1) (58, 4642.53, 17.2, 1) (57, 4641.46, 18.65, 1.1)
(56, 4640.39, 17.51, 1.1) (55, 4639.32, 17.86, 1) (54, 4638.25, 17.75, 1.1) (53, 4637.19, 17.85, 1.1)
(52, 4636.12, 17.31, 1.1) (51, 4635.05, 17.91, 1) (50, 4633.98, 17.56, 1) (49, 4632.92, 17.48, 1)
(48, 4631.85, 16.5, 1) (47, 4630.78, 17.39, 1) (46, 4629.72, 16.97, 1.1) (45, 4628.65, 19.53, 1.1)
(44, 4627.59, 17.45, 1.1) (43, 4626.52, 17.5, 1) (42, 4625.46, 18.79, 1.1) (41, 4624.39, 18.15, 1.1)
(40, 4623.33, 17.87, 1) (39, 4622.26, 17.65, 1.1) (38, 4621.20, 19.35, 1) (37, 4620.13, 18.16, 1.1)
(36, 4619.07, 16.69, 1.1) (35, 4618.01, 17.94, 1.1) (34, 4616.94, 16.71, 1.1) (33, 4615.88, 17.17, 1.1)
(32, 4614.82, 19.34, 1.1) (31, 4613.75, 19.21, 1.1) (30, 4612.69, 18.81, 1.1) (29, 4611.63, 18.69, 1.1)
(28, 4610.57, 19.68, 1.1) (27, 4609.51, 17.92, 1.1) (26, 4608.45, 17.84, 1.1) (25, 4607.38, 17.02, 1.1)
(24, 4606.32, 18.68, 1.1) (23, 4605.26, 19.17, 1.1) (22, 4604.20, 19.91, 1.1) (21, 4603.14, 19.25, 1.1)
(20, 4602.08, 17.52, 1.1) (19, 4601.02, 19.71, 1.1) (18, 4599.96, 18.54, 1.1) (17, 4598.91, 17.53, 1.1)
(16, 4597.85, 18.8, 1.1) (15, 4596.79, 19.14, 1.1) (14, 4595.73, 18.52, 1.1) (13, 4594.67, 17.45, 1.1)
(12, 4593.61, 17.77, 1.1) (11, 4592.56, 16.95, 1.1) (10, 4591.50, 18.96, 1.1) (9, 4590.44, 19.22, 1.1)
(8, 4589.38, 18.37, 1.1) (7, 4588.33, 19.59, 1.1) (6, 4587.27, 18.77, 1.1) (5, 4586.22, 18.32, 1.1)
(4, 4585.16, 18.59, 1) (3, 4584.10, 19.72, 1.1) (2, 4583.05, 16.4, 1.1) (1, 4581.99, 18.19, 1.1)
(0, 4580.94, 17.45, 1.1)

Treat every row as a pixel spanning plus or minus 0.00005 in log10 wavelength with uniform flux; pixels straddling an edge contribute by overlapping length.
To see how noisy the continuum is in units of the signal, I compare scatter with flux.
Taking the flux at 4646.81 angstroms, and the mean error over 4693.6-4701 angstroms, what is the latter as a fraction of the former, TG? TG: 0.053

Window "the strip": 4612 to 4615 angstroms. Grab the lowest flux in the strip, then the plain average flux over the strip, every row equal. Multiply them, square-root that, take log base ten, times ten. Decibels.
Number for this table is 12.8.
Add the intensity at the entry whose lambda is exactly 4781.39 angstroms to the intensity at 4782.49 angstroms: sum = 34.8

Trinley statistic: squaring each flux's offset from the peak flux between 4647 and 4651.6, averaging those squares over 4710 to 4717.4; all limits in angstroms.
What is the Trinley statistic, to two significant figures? 2.4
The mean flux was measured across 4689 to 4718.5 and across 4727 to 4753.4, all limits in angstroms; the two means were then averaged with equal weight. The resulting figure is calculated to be 17.4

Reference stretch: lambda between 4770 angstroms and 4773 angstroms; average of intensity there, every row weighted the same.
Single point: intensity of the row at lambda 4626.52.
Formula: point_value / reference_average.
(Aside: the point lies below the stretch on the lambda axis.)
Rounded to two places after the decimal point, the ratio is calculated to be 0.99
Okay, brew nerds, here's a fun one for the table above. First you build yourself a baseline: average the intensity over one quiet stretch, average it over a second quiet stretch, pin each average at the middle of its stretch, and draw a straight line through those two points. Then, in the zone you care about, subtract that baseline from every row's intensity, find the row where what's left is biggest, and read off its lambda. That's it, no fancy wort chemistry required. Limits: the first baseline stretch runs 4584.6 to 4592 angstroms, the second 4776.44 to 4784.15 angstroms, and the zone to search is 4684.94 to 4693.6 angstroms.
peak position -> 4686.56 angstroms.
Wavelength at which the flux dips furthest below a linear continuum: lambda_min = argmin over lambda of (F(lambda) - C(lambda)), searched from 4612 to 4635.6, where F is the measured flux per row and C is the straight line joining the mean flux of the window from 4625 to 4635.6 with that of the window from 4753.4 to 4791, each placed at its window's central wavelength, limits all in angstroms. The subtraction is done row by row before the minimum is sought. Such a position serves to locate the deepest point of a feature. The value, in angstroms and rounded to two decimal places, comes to 4631.85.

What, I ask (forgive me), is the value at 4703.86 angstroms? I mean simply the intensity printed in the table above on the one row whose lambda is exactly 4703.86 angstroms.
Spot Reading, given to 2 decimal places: 18.77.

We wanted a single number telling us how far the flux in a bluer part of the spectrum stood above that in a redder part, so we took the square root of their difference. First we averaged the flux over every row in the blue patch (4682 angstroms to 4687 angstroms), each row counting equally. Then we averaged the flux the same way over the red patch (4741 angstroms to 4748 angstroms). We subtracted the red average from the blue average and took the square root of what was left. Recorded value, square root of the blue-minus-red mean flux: 1.0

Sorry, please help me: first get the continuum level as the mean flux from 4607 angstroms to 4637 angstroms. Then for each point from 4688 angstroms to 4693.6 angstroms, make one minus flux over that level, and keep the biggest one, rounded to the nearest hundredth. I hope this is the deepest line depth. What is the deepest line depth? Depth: 0.03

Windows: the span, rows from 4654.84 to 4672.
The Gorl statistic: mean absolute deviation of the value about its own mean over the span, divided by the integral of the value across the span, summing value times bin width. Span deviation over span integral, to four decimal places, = 0.0016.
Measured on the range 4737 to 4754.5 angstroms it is 0.0023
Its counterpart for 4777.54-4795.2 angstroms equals 0.0023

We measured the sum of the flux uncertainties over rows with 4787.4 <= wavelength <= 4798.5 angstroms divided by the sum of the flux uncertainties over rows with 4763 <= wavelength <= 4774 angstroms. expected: 1.0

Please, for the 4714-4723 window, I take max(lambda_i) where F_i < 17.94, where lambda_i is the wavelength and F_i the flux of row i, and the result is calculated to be 4721.22 angstroms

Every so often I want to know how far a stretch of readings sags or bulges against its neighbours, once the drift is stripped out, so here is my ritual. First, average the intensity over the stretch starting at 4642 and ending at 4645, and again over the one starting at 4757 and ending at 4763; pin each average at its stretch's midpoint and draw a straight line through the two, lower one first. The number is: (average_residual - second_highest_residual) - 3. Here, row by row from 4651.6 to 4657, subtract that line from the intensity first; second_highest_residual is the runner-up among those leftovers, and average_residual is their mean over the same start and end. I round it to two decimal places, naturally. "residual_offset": -3.25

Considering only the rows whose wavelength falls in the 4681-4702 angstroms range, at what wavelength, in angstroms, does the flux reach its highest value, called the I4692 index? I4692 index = 4686.56 angstroms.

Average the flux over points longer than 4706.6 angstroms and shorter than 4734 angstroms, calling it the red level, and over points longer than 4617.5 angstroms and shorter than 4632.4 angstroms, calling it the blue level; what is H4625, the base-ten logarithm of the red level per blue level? -0.002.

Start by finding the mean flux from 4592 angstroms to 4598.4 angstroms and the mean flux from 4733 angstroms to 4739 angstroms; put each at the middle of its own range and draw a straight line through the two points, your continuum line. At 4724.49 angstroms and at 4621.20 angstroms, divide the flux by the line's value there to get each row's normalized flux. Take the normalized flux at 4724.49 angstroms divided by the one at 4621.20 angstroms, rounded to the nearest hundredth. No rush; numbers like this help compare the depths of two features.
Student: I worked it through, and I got 1.00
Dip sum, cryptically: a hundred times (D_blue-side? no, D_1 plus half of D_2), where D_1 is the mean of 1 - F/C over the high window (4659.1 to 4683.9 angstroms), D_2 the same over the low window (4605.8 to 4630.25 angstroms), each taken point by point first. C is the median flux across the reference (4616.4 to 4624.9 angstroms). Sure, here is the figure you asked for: -1.3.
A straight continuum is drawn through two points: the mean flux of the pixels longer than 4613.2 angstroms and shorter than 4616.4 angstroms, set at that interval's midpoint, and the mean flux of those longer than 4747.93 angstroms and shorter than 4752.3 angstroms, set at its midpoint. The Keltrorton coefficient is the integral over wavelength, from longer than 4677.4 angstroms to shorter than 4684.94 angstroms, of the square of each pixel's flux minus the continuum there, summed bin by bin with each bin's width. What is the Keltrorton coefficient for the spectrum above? 5.3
